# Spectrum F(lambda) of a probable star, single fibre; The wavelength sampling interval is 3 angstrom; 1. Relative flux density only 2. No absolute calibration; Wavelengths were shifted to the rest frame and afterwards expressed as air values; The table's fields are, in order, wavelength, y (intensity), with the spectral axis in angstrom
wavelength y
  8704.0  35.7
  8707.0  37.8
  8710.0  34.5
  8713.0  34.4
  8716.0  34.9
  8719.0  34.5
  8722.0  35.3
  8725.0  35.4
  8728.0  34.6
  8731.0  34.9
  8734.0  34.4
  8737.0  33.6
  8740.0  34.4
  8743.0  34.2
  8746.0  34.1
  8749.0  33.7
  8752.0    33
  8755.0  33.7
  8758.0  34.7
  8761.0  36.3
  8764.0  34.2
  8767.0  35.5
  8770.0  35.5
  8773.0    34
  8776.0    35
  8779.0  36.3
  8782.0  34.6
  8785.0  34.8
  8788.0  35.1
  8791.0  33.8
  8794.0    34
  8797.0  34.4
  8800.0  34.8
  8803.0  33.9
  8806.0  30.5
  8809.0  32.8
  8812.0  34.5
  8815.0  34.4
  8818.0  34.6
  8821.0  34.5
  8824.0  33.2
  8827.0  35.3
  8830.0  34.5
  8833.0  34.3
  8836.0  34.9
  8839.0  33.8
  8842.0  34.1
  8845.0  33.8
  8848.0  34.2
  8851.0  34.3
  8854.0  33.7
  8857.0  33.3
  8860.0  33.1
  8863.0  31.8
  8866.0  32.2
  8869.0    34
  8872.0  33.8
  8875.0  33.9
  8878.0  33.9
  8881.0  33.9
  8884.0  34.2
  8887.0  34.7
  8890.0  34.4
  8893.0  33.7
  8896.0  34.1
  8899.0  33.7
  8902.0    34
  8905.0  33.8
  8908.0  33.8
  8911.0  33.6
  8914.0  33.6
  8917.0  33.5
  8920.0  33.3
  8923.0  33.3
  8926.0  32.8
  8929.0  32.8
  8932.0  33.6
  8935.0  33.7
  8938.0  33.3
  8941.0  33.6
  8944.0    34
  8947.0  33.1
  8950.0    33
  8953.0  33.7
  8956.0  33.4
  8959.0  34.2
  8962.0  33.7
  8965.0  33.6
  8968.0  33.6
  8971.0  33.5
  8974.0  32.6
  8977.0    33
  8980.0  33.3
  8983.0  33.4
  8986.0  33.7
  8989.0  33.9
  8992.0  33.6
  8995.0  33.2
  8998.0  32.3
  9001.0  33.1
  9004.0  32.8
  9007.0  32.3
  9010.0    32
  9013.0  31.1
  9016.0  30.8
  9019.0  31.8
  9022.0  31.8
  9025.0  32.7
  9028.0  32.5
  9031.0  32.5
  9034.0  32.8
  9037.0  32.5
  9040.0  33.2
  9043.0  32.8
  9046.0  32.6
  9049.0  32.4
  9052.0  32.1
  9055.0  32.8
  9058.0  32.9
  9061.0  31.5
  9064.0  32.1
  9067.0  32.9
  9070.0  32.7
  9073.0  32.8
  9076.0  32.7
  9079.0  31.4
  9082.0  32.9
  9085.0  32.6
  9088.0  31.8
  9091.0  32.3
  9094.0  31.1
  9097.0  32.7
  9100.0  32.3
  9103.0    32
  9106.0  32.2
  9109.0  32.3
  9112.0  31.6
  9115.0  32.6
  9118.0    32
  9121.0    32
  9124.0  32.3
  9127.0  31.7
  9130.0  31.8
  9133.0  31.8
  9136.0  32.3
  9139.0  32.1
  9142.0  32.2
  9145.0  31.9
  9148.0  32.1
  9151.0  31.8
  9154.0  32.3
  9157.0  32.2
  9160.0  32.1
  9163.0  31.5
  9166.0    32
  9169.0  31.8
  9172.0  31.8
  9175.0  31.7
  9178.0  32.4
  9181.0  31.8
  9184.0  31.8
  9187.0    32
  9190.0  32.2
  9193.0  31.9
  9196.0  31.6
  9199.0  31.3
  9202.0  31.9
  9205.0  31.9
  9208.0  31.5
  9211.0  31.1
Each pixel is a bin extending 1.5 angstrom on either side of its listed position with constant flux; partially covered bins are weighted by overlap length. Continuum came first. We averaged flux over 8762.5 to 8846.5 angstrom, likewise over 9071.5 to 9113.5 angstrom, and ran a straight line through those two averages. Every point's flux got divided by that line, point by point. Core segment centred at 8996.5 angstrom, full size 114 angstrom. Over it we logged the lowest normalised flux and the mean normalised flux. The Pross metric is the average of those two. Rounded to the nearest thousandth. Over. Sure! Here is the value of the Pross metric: 0.970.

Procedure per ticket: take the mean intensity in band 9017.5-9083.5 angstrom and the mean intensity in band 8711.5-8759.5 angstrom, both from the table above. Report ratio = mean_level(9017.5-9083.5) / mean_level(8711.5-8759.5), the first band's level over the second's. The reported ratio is 0.95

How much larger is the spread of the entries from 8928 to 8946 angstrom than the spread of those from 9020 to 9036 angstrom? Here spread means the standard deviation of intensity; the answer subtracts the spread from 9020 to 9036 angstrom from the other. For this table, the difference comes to 0.02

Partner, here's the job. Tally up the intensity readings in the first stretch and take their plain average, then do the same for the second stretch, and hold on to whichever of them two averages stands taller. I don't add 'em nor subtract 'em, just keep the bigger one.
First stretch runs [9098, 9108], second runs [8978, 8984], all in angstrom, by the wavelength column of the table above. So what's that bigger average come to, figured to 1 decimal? 33.3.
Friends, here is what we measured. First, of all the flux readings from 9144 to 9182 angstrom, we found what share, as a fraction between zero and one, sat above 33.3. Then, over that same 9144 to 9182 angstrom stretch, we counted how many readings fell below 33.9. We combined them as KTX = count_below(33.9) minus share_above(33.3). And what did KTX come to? 13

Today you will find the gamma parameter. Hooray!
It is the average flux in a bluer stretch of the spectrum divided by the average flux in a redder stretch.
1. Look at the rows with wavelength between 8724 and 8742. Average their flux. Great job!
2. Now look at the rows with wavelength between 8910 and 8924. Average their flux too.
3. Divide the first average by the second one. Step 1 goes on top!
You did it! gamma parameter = 1.03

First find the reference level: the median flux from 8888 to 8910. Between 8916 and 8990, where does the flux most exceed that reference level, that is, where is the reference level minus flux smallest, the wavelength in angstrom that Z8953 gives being 8959.0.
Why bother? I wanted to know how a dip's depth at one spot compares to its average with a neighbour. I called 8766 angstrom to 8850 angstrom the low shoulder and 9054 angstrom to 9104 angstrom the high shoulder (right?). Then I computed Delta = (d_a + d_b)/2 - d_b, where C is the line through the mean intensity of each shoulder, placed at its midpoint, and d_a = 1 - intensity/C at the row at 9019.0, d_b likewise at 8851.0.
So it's 0.019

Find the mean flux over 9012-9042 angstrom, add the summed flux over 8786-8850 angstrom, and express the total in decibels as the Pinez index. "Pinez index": 28.7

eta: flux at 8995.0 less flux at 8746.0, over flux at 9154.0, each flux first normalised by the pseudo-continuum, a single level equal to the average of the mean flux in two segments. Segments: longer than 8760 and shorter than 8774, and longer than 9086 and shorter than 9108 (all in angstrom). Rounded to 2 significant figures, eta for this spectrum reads -0.028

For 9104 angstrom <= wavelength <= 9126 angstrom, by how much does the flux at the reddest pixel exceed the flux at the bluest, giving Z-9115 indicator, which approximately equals 0.10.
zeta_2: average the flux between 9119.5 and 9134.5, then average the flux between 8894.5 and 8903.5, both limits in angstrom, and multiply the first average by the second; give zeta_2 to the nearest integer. 1083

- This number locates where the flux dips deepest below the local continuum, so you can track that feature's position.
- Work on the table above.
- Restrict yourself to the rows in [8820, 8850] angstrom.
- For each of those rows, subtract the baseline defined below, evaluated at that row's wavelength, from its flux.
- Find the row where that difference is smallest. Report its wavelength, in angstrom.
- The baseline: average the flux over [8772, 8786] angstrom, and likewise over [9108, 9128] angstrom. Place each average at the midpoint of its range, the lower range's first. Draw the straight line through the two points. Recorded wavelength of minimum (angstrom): 8824.0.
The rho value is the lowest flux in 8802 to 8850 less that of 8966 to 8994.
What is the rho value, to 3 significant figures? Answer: -2.10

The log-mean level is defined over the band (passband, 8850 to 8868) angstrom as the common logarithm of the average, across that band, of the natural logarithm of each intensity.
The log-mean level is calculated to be 0.544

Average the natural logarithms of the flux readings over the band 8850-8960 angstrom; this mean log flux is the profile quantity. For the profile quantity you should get 3.51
